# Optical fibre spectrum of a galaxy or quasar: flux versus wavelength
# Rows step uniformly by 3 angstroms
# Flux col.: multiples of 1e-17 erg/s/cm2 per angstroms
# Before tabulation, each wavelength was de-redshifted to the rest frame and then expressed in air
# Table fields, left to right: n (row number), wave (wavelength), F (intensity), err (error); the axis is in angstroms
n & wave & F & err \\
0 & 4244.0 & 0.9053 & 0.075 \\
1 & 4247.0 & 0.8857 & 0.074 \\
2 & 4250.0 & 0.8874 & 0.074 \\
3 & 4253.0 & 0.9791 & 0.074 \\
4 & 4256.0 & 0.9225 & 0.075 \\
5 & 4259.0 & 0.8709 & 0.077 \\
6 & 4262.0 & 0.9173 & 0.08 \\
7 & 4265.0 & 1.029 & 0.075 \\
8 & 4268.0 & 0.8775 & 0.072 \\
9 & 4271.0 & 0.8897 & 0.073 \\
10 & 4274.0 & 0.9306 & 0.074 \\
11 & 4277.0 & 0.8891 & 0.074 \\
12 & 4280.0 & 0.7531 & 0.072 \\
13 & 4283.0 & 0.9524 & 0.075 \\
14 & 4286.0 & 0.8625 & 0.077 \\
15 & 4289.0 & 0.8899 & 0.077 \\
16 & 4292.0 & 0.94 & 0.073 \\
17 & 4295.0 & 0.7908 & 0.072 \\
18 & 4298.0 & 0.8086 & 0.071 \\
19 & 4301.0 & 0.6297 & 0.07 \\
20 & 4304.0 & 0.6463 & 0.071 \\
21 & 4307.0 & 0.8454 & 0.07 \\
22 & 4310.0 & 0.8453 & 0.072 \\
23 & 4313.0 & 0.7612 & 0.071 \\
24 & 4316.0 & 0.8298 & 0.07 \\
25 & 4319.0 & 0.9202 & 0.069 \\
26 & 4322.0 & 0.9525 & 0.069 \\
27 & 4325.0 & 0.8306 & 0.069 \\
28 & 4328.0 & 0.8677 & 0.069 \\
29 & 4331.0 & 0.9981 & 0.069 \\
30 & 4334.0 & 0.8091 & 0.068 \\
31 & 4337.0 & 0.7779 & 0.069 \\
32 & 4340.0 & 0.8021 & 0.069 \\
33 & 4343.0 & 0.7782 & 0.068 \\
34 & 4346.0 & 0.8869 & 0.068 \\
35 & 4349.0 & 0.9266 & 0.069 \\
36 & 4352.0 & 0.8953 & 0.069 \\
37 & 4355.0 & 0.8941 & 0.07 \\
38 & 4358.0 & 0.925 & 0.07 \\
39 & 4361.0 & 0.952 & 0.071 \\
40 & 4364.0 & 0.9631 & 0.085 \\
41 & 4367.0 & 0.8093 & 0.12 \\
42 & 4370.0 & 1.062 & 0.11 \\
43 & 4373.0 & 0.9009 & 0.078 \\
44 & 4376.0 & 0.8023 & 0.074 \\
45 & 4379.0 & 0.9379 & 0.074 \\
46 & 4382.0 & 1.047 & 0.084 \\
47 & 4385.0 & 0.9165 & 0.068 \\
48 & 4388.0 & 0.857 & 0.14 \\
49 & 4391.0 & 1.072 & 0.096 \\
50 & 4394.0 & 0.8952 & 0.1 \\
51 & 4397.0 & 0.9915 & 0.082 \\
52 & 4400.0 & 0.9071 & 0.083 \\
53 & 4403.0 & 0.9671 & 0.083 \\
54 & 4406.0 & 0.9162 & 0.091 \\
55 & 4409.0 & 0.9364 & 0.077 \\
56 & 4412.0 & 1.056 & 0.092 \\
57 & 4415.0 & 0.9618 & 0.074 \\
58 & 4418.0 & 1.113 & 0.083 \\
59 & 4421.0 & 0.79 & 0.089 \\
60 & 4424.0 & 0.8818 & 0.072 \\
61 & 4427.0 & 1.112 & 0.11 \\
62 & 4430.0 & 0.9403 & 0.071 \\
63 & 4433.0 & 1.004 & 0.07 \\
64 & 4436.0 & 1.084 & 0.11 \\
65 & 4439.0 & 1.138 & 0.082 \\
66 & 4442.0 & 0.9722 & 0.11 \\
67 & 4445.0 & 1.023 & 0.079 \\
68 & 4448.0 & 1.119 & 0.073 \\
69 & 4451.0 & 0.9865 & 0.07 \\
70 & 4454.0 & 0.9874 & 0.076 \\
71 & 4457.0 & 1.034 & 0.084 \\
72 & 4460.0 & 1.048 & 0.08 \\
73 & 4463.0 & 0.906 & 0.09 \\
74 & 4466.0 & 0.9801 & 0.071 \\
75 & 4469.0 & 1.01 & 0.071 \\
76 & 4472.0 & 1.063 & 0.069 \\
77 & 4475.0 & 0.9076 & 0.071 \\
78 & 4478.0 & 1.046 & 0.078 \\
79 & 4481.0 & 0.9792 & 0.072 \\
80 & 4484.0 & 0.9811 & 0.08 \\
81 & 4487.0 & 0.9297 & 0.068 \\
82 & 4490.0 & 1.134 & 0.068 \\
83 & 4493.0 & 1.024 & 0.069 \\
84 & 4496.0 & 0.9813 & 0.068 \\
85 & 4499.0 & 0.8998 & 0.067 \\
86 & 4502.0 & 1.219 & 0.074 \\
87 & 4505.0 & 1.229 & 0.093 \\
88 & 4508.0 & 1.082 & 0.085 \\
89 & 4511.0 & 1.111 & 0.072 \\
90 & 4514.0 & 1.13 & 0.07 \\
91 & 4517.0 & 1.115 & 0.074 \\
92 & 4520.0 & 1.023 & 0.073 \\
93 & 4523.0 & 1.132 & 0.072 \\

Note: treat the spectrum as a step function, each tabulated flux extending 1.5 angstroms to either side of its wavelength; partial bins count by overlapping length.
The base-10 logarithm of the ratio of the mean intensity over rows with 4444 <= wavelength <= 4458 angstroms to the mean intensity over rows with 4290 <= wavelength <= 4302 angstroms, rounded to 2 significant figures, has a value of 0.11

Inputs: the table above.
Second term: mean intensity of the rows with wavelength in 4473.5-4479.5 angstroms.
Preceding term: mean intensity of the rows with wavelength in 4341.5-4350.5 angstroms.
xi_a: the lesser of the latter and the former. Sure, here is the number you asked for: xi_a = 0.86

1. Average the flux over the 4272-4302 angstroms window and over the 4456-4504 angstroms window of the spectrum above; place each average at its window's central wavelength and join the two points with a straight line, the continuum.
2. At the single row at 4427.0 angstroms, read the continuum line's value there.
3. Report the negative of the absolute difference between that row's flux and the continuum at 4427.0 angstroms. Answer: -0.15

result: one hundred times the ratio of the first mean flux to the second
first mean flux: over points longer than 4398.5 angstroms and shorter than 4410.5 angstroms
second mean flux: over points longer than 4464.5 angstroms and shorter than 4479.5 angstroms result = 93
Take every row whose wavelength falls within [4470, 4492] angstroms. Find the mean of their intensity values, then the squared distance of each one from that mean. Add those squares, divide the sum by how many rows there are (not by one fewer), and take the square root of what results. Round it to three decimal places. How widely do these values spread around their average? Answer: 0.074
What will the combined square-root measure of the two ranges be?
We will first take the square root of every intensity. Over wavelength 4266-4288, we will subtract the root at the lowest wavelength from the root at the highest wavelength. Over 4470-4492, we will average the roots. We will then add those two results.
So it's 0.994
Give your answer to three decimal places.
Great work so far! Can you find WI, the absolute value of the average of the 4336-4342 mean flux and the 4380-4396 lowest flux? 0.824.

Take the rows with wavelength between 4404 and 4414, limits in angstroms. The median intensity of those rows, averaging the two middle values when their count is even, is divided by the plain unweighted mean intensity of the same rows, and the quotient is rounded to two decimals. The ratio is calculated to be 0.97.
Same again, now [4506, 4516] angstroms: 1.00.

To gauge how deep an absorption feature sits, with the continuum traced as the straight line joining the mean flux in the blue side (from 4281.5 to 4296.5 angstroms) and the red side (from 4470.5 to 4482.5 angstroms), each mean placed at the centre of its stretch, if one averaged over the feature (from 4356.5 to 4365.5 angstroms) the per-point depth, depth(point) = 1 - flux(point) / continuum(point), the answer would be -0.018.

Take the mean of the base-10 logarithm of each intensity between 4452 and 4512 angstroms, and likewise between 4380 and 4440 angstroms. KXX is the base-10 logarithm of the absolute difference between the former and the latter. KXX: -1.67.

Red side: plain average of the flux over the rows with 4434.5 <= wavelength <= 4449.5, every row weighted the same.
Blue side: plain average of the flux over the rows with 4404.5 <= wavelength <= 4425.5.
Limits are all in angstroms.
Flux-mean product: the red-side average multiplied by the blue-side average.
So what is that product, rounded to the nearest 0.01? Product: 1.01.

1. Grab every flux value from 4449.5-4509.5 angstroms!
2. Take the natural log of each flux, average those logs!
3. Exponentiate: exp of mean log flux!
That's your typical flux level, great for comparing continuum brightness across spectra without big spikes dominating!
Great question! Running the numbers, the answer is 1.02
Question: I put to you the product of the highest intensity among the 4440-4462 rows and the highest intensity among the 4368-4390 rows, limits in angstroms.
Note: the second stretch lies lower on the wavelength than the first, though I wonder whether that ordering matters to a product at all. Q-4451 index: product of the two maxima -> 1.19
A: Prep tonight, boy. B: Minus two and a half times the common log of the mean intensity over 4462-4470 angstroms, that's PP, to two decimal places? 0.04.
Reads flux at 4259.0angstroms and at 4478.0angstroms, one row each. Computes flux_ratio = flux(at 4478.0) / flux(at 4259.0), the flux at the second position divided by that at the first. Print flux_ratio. 1.20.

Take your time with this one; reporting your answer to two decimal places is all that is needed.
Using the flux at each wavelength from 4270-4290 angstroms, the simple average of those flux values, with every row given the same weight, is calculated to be 0.88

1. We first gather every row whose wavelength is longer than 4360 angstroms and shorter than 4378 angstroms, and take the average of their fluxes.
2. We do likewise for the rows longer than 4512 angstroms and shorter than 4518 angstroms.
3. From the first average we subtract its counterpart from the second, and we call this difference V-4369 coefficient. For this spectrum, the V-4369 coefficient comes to -0.208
